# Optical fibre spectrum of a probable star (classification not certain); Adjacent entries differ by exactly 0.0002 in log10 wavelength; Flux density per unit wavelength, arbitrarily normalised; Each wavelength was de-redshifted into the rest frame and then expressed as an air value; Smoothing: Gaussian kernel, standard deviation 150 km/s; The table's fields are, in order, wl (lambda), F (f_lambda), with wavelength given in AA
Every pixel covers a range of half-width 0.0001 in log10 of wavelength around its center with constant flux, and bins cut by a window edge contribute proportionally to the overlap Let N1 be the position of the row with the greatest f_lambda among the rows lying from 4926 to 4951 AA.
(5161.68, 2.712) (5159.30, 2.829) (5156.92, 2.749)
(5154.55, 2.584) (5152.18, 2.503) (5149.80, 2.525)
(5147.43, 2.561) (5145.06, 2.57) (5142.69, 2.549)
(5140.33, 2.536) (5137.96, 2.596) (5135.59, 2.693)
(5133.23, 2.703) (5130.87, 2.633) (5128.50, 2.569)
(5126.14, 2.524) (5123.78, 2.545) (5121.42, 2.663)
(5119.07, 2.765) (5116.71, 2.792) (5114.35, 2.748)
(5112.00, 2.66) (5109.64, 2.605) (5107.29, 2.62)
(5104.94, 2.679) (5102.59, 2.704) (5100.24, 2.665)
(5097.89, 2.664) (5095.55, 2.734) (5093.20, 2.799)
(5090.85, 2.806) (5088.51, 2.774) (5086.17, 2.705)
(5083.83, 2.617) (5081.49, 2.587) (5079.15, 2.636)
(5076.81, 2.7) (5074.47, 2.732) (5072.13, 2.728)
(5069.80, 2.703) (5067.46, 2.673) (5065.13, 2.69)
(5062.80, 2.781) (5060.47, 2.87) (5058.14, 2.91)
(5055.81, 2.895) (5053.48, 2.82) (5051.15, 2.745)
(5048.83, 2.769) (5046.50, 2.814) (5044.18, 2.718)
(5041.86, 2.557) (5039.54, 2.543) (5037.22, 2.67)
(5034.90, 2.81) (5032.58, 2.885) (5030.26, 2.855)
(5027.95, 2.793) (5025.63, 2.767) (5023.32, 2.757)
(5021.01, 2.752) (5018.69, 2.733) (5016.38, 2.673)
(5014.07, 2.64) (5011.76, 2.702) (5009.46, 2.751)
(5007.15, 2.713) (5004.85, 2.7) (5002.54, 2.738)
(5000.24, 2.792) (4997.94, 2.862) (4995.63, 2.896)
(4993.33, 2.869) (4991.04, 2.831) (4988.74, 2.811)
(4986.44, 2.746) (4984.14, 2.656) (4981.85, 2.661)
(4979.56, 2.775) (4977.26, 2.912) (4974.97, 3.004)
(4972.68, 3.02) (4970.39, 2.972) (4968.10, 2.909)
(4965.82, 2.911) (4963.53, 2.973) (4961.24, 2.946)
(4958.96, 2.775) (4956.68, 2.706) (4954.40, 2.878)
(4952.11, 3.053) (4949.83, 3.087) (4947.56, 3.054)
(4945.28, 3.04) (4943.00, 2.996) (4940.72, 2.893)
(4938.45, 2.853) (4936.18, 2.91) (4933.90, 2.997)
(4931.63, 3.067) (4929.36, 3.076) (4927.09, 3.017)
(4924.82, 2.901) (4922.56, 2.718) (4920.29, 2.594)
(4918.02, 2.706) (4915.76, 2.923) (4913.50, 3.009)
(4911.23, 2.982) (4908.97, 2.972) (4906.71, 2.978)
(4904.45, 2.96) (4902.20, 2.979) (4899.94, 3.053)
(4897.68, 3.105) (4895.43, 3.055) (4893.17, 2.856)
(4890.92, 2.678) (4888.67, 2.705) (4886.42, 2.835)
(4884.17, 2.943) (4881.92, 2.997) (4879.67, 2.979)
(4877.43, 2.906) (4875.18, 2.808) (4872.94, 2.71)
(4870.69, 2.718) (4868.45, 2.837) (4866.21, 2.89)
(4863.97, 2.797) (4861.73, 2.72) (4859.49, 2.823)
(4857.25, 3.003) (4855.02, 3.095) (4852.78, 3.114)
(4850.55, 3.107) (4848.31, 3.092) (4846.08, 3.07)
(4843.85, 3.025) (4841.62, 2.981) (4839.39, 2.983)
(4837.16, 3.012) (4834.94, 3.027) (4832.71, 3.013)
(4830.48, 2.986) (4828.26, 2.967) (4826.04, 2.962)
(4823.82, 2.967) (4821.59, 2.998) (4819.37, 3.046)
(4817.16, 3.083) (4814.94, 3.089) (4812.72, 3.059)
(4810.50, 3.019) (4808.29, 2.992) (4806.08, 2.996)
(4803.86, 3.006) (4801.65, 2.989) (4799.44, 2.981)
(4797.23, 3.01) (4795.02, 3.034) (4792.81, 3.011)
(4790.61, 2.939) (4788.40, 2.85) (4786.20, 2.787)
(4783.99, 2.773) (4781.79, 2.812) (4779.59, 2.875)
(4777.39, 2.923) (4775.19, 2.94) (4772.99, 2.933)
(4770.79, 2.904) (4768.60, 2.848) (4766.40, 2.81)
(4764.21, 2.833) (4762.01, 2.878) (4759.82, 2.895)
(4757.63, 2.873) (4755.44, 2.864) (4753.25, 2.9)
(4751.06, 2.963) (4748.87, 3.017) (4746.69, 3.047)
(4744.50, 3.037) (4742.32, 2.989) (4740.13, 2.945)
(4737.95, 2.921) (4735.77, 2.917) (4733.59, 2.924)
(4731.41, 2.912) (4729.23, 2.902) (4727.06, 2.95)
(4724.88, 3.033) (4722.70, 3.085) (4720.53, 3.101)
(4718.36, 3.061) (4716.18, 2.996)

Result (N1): 4949.83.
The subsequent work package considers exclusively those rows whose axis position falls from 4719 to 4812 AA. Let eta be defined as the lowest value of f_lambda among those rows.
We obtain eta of 2.773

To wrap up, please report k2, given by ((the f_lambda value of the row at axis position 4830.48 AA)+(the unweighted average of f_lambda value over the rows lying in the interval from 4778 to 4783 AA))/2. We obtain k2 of 2.915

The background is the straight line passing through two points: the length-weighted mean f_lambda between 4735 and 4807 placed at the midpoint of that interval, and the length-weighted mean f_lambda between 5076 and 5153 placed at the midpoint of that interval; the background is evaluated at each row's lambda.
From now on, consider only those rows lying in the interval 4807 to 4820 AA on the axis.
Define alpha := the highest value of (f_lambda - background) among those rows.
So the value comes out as 0.20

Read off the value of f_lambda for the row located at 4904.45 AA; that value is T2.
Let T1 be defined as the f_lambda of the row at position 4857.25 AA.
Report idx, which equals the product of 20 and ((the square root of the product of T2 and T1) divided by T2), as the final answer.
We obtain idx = 20.1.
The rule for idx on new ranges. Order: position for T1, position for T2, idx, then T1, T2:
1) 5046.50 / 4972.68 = 19.3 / 2.814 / 3.02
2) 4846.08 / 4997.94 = 20.7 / 3.07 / 2.862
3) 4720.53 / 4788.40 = 20.9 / 3.101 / 2.85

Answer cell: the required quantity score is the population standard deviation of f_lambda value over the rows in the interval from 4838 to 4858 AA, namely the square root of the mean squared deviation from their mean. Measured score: 0.051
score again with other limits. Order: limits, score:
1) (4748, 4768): 0.060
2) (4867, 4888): 0.099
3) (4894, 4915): 0.047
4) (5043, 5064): 0.063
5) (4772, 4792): 0.064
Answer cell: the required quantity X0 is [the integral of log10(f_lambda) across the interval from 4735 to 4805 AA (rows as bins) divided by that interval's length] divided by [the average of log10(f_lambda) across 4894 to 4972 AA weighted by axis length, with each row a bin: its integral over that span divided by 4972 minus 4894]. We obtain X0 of 0.99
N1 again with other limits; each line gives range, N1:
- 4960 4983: 4972.68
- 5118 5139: 5119.07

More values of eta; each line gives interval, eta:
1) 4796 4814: 2.981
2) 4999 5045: 2.543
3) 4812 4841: 2.962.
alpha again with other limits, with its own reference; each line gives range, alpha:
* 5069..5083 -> 0.05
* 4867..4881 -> 0.14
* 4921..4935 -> 0.28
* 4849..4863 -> 0.26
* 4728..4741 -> 0.00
